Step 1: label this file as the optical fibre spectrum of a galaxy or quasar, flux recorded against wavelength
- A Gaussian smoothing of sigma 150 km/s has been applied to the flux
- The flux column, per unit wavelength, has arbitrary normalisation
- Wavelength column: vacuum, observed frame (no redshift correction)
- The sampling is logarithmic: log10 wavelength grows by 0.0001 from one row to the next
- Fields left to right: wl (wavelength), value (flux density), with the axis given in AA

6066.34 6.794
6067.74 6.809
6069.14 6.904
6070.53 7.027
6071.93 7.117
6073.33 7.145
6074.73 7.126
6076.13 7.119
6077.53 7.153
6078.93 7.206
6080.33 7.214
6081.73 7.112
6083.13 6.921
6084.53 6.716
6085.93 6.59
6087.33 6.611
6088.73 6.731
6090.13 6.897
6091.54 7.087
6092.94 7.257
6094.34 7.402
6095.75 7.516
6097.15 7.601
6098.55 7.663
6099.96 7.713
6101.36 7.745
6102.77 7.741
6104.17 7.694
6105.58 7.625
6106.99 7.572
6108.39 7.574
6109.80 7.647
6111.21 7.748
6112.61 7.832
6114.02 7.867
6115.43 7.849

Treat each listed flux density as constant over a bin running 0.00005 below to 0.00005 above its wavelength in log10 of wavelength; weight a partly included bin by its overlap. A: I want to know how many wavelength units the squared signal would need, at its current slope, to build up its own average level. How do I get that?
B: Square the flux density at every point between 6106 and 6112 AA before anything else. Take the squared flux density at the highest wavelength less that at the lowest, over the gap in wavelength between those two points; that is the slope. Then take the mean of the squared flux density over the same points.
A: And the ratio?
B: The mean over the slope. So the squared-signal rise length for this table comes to 91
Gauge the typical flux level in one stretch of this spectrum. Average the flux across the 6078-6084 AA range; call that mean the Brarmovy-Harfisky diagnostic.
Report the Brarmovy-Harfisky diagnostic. 7.1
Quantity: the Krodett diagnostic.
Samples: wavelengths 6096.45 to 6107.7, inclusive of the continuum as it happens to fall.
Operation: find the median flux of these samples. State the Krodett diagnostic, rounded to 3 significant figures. 7.68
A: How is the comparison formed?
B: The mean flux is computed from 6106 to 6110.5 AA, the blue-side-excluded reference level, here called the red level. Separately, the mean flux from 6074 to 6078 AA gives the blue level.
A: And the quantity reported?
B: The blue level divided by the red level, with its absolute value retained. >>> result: 0.94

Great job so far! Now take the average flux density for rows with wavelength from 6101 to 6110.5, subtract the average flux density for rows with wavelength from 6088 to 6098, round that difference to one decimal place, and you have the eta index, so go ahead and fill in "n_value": 0.4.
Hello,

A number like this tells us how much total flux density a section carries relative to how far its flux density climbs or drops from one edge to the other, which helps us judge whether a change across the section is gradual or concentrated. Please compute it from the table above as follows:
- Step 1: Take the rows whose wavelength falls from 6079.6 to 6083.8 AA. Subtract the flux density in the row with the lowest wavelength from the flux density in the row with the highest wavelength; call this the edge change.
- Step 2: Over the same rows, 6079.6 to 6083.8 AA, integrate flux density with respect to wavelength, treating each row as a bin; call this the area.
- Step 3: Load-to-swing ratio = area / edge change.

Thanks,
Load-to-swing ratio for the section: -102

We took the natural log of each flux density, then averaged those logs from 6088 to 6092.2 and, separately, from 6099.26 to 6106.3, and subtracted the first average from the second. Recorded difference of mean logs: 0.11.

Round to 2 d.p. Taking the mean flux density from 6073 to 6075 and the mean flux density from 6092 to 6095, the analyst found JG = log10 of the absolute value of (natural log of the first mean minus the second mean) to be 0.73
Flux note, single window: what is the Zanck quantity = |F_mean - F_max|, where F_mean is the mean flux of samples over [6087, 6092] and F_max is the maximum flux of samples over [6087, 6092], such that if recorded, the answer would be 0.26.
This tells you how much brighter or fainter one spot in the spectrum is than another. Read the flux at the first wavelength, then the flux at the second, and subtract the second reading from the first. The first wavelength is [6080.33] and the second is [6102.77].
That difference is -0.5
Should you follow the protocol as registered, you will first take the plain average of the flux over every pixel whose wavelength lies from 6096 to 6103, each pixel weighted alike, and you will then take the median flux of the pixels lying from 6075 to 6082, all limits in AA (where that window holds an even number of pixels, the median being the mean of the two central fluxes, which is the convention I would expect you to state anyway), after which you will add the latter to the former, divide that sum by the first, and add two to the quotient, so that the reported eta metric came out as 3.93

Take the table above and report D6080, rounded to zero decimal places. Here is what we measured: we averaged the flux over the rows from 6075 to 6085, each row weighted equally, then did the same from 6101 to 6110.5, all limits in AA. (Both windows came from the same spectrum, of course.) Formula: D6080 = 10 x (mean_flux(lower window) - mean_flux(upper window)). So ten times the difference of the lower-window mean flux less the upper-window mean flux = -6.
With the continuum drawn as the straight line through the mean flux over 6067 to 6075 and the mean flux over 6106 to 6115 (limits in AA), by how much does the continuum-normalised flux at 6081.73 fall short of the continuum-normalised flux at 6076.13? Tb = 0.015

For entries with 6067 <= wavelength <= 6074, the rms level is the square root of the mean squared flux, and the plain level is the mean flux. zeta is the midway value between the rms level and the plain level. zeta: 7.00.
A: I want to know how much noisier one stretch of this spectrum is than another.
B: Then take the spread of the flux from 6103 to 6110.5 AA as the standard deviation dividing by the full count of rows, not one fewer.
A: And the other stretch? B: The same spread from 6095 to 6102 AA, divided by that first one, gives 1.8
